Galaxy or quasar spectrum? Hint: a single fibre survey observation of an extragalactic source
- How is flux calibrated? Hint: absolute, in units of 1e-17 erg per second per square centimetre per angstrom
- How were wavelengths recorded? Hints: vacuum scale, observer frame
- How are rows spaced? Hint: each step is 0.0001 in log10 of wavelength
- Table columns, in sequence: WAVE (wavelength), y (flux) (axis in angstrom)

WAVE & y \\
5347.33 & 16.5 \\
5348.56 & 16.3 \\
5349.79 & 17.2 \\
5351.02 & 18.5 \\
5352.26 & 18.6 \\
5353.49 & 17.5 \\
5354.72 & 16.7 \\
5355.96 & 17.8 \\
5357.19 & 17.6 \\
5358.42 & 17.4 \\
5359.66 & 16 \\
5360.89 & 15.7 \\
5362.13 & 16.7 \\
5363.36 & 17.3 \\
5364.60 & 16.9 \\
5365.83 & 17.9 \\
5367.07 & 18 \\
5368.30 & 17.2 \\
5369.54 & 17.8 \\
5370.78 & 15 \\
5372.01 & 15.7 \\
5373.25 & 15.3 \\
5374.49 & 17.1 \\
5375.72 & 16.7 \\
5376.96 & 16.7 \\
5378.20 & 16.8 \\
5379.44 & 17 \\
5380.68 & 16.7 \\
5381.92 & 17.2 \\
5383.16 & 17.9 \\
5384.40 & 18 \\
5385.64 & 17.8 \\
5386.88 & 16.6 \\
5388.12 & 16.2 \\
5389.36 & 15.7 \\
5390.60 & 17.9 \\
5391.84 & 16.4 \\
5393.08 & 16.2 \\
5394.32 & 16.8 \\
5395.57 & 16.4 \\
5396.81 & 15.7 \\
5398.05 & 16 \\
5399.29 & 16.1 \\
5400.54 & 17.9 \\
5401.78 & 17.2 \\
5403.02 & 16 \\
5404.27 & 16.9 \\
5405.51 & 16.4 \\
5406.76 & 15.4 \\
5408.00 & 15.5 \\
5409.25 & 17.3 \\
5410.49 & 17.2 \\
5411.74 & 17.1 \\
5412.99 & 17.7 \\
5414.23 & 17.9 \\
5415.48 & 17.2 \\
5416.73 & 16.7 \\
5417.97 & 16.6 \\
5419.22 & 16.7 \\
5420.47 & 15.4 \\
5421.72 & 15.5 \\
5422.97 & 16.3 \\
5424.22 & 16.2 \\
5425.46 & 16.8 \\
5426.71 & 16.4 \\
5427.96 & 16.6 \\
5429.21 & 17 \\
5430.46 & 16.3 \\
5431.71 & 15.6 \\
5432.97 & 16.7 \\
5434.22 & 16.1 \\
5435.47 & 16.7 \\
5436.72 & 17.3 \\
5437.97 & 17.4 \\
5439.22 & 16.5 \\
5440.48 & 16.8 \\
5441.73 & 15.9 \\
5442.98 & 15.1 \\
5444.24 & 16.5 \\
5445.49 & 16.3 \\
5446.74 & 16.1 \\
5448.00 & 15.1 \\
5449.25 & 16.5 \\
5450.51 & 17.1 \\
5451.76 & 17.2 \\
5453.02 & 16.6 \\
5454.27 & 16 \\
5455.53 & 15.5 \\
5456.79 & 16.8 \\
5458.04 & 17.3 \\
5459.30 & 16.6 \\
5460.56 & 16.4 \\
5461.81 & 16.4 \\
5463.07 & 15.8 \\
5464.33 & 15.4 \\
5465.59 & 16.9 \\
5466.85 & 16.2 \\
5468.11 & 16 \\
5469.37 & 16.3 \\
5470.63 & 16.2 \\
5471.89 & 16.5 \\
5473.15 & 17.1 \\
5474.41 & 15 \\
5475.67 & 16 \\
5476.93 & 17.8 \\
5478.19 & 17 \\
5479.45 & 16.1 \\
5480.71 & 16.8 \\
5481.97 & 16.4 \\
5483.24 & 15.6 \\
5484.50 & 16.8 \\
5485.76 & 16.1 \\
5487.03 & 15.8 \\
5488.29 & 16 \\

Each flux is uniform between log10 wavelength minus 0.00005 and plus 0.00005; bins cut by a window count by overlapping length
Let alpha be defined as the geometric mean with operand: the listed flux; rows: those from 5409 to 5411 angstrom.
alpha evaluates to 17.2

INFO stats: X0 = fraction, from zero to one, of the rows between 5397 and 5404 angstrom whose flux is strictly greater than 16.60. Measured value 0.4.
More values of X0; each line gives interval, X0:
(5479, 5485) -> 0.4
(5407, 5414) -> 0.8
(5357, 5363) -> 0.6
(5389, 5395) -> 0.4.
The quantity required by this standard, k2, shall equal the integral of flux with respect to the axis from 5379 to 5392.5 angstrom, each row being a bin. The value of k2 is 230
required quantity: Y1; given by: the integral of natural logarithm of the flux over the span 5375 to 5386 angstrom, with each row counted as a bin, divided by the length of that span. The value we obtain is 2.84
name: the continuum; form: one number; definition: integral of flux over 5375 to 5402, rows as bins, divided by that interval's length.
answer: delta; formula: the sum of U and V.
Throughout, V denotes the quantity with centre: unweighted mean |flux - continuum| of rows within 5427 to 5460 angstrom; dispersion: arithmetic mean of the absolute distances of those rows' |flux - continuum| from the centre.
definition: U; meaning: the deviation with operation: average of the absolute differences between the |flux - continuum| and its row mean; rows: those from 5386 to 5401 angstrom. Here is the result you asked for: 0.667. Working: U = 0.304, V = 0.362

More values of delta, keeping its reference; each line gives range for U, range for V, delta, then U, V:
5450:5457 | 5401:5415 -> 0.749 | 0.372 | 0.377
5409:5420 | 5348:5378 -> 0.712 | 0.254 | 0.458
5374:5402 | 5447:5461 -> 0.754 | 0.362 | 0.392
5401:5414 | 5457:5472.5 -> 0.631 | 0.367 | 0.264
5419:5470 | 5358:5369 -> 0.720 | 0.365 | 0.354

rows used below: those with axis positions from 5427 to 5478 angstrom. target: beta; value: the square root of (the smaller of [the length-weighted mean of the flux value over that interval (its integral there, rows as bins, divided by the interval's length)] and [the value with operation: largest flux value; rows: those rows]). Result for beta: 4.05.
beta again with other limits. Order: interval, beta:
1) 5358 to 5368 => 4.12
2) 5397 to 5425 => 4.07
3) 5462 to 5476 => 4.02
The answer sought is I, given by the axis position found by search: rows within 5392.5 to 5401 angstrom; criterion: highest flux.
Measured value 5400.54 angstrom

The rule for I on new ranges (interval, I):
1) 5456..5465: 5458.04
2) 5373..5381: 5374.49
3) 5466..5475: 5473.15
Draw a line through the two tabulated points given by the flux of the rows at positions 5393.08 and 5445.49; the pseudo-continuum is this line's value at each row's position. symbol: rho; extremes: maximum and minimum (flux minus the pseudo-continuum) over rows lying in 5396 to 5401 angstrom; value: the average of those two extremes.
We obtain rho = 0.6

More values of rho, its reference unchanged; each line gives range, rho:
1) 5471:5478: 0.0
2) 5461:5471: -0.2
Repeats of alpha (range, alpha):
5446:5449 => 15.6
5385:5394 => 16.7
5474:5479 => 16.4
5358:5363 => 16.4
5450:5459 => 16.6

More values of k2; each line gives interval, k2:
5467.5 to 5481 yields 222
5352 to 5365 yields 222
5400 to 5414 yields 235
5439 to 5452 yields 211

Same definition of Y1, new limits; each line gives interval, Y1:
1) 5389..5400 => 2.80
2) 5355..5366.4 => 2.83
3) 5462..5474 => 2.79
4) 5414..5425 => 2.80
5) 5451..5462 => 2.81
